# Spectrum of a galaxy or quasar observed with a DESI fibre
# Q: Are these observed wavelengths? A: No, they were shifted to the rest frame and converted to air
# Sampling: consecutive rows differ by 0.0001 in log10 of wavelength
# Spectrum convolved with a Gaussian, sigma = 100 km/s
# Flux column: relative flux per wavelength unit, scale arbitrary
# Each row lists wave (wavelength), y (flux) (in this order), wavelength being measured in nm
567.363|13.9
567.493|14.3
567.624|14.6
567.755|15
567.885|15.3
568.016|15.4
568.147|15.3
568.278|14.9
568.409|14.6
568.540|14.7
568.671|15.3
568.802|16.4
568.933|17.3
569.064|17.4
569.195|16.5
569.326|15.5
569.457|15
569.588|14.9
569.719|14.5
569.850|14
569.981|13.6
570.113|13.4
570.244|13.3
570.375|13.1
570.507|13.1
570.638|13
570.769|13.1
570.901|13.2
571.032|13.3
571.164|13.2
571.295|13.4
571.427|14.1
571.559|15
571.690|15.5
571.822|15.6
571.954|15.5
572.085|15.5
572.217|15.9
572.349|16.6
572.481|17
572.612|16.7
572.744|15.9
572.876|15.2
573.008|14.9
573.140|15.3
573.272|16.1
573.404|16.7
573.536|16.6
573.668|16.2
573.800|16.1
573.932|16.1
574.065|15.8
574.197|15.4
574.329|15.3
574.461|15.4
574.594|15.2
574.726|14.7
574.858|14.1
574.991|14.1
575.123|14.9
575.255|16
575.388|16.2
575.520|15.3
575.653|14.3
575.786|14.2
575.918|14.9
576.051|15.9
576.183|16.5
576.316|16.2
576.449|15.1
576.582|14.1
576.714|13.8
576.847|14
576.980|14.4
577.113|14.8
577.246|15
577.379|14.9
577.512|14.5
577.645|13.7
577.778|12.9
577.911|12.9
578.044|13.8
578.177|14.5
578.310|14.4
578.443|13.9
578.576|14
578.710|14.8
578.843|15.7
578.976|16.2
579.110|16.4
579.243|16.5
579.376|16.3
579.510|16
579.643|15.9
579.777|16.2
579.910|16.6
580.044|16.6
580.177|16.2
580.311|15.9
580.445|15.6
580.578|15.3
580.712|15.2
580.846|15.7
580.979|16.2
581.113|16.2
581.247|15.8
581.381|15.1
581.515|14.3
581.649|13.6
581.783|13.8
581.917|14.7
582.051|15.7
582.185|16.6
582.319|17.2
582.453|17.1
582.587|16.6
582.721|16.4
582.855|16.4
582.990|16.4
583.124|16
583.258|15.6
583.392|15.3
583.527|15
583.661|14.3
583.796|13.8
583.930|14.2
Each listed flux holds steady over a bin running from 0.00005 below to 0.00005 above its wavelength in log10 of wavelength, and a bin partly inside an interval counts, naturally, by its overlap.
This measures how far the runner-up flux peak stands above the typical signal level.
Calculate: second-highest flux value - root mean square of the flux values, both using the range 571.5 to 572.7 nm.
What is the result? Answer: 0.76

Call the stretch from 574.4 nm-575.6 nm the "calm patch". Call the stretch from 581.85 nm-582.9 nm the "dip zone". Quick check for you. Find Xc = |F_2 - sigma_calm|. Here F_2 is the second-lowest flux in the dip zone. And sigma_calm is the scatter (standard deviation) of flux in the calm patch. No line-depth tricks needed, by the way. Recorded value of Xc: 15.0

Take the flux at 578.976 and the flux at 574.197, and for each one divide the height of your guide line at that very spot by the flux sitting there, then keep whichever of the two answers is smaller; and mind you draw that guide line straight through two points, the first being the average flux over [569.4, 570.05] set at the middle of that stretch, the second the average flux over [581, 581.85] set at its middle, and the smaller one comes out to 0.91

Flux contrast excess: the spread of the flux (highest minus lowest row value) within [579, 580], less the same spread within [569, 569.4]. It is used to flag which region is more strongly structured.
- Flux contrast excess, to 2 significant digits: -1.2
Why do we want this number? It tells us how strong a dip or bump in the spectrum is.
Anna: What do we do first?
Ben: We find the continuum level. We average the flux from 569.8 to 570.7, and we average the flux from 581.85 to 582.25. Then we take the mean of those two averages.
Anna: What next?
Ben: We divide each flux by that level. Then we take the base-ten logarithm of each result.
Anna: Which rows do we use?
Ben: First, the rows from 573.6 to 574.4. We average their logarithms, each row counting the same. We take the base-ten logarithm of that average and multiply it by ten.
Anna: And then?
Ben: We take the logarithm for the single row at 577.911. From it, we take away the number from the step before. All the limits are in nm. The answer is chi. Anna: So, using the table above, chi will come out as 14.2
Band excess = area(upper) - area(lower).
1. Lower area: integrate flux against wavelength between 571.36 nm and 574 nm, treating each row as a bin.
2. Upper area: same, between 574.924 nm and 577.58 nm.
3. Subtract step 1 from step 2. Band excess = -2.1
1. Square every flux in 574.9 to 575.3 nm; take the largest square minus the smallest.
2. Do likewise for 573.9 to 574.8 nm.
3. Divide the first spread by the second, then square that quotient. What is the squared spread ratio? 1.8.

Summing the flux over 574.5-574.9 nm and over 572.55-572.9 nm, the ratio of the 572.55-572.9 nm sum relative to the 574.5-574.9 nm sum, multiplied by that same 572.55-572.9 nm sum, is 52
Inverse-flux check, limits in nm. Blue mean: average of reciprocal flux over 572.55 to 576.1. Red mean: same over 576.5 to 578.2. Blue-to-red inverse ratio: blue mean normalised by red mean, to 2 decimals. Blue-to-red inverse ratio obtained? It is 0.91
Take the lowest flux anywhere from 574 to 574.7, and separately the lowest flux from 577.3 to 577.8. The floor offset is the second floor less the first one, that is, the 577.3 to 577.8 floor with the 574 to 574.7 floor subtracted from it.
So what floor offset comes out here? -2.3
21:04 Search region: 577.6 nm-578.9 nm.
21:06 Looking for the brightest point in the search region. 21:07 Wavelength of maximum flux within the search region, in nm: 578.843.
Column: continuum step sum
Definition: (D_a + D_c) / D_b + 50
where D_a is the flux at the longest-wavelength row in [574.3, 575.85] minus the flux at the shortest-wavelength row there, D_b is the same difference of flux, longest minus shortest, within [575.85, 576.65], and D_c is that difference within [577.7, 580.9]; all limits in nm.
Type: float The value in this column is 47.9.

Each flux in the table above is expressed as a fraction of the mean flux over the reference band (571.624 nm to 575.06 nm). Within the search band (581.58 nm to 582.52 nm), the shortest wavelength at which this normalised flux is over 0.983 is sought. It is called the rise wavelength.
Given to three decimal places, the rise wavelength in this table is 582.051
